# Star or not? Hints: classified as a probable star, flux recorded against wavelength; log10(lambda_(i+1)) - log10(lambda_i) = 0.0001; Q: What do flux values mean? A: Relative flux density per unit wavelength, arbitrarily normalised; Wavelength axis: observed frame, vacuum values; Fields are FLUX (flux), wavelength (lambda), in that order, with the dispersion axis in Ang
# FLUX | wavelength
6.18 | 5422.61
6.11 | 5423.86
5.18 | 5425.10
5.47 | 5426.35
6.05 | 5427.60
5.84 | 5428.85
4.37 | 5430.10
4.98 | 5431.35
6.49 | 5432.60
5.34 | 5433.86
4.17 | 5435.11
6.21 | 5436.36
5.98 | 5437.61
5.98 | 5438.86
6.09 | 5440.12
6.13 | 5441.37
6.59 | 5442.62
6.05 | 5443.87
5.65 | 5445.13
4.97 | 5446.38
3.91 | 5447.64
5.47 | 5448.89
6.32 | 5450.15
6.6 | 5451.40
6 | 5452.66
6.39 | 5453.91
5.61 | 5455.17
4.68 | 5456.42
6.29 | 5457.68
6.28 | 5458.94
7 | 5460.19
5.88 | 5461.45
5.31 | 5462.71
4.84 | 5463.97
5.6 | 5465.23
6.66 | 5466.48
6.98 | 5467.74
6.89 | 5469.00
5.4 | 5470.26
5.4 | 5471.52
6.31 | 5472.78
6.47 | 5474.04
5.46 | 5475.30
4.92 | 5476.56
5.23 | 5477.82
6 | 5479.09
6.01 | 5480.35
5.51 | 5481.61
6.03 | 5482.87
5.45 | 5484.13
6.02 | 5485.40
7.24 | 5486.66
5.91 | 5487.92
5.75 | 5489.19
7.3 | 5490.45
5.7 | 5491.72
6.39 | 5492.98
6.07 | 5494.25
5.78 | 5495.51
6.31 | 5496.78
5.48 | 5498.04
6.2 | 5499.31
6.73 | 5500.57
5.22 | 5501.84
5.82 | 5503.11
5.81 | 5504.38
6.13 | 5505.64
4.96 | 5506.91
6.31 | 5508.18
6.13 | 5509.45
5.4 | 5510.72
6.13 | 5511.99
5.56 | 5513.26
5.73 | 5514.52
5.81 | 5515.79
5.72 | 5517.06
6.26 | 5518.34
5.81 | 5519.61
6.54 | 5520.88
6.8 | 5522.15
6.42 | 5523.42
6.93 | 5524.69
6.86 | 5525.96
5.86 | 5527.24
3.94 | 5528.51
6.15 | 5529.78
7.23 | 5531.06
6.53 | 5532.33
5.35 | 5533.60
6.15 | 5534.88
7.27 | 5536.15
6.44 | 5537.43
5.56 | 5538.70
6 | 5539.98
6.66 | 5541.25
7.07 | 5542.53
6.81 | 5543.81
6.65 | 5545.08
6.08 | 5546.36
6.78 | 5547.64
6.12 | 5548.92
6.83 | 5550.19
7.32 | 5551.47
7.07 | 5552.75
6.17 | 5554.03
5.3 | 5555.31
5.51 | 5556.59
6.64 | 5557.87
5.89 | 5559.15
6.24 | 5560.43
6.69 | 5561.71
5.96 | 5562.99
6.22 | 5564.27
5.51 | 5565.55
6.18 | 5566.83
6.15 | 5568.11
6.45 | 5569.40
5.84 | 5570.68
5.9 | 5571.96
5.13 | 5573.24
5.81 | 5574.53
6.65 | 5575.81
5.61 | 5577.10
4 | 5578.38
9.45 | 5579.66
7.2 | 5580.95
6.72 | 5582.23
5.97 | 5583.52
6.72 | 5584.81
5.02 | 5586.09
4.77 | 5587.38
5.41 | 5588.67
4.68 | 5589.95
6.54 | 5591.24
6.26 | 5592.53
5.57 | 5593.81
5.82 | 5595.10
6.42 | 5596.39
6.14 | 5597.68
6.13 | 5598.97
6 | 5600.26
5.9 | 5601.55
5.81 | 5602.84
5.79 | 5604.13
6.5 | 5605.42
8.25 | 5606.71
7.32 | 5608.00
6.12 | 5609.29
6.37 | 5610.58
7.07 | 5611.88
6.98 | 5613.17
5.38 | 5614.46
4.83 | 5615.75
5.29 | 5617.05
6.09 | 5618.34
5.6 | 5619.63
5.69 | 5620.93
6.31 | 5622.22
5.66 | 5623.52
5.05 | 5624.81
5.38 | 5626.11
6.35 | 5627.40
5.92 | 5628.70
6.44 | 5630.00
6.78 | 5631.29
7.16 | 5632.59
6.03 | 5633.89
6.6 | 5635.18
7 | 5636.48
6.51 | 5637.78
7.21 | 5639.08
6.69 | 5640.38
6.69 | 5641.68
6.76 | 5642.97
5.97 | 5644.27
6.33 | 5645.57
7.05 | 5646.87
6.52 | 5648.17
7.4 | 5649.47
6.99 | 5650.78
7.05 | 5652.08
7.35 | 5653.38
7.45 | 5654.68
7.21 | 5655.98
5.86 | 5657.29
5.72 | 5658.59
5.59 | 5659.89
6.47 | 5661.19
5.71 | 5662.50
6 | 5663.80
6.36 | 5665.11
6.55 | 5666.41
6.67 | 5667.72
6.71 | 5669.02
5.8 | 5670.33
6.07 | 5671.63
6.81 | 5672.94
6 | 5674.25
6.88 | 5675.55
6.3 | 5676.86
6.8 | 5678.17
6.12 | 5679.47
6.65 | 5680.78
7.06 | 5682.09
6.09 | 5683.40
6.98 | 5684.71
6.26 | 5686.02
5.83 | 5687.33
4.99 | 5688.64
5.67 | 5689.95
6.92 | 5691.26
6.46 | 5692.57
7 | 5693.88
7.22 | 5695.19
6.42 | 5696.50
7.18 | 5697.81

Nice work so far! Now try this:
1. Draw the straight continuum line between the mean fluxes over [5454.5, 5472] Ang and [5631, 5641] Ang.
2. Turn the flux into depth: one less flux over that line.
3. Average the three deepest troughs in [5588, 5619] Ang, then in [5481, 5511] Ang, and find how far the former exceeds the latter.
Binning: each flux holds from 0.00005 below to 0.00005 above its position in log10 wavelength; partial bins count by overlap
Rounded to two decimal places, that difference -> 0.10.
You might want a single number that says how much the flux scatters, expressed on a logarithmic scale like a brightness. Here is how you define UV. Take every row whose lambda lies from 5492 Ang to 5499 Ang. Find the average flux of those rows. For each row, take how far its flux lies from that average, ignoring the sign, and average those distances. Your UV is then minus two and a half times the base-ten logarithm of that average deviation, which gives 1.3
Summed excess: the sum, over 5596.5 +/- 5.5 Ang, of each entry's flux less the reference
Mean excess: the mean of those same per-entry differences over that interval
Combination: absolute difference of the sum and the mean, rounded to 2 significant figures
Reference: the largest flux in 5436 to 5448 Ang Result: 4.0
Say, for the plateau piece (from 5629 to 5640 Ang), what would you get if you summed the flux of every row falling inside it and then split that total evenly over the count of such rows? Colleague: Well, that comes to 6.7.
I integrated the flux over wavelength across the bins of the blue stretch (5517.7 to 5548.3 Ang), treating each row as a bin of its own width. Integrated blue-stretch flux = 194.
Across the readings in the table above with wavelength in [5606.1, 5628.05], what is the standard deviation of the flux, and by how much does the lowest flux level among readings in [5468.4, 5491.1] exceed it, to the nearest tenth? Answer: 4.0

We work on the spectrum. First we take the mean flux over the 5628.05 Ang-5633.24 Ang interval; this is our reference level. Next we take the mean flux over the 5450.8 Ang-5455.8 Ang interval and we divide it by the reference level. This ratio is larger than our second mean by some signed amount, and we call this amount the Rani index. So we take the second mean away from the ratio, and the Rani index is -5.21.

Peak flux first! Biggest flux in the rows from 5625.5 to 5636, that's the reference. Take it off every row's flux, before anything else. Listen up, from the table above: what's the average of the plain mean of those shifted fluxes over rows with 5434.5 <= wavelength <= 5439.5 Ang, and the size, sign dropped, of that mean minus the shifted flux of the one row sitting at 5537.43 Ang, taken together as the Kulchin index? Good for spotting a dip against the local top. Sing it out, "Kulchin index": -0.4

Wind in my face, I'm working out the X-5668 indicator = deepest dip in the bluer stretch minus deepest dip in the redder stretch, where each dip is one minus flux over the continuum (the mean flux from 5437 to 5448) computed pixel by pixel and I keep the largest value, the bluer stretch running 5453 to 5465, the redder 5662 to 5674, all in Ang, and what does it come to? 0.18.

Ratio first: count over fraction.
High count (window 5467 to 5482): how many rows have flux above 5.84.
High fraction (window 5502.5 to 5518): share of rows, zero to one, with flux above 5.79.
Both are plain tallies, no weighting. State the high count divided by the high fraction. 10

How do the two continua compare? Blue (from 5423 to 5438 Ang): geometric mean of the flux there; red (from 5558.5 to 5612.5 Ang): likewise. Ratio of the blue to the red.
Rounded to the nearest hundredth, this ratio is 0.90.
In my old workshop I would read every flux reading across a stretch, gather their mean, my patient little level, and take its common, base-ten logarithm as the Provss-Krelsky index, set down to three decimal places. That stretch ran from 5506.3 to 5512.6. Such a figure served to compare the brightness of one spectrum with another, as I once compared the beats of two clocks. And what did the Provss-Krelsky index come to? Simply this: 0.762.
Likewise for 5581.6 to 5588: 0.766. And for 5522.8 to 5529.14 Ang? 0.778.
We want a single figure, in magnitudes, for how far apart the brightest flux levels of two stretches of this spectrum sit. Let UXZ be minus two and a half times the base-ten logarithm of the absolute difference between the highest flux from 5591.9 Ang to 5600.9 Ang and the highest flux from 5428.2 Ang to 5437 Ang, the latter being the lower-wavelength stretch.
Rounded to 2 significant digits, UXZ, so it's 2.9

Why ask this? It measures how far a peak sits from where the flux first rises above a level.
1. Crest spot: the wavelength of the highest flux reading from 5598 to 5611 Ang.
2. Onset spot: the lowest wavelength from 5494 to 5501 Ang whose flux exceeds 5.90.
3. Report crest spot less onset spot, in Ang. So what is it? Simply 112.5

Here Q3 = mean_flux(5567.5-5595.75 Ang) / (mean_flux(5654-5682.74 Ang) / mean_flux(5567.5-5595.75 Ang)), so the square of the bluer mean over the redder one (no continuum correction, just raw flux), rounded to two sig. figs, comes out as 5.6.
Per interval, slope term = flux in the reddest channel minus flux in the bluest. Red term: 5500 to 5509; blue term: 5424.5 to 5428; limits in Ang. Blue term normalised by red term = -2.1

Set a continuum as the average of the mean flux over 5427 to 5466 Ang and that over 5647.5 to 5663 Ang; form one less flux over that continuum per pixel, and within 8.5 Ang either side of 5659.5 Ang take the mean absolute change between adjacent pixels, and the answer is 0.066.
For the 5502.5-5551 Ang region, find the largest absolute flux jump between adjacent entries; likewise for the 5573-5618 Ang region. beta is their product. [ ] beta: 12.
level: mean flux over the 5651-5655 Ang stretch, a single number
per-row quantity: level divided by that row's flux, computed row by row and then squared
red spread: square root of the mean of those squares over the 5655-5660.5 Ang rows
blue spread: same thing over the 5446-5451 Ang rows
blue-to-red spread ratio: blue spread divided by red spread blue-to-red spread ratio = 1.22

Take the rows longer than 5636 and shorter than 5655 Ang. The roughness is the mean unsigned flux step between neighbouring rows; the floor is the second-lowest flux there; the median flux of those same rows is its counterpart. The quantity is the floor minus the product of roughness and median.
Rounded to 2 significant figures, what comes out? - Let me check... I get 3.4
